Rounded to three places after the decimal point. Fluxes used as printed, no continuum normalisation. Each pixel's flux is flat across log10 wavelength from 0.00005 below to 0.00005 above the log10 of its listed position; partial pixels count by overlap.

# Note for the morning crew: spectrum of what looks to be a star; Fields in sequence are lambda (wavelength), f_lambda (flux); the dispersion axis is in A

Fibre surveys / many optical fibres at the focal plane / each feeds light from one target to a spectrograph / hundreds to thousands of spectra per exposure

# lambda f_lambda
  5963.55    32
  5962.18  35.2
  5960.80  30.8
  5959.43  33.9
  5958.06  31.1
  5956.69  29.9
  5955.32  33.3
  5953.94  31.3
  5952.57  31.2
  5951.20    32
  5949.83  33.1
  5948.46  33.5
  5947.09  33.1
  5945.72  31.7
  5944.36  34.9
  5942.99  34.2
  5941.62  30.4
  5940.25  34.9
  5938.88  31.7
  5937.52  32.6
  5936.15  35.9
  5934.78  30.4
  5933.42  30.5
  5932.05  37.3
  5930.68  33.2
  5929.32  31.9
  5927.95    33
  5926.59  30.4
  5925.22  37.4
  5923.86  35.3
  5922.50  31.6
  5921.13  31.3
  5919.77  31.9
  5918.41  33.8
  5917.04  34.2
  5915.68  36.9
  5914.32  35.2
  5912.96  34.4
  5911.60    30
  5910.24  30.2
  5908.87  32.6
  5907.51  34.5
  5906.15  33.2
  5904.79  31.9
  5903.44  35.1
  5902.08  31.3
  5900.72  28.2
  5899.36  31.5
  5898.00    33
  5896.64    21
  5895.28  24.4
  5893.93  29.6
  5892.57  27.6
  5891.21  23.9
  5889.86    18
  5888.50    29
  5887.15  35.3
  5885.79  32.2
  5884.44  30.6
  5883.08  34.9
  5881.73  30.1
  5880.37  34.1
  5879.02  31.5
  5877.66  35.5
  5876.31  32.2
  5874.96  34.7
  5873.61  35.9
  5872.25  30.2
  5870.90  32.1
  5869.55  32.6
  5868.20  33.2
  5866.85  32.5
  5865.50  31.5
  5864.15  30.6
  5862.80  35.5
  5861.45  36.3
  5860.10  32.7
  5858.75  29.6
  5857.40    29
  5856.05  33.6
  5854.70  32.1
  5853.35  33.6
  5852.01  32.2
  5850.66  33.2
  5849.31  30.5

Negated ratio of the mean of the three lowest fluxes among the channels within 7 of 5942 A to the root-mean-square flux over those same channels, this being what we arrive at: -0.938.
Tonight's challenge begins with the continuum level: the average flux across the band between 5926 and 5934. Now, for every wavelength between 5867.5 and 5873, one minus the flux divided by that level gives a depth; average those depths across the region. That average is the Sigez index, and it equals 0.02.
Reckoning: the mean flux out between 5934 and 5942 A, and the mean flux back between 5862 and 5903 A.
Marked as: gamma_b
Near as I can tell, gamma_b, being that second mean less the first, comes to -1.9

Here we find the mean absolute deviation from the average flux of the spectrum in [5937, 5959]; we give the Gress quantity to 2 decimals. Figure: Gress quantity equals 1.27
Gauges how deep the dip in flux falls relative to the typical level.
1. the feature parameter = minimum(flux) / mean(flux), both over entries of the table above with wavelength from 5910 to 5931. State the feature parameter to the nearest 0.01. 0.90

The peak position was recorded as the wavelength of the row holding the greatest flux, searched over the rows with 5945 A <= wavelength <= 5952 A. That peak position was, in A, 5948.46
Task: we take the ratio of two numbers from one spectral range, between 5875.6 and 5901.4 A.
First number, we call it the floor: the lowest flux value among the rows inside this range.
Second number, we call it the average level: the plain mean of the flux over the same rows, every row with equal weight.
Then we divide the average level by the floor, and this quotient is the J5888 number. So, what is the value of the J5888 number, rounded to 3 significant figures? 1.65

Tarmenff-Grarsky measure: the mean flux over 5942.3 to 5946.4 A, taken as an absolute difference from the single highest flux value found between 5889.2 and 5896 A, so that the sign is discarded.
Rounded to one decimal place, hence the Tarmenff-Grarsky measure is 4.0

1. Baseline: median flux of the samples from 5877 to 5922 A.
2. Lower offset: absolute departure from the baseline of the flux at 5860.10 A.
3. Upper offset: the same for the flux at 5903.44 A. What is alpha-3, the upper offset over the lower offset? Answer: 4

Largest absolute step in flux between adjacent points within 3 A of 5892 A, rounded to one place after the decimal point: 5.9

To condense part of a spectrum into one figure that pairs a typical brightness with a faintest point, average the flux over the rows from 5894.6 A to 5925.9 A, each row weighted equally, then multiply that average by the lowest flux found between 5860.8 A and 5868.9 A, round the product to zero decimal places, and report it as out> 983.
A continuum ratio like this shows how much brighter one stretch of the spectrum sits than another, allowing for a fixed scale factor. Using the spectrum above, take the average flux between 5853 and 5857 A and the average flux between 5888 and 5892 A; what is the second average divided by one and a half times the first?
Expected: 0.48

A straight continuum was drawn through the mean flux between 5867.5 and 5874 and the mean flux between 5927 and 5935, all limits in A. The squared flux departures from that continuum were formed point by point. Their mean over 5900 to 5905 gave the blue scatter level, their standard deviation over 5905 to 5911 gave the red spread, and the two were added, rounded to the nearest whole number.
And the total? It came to 10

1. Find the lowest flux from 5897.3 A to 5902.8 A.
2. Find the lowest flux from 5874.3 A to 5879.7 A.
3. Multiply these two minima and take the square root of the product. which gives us 30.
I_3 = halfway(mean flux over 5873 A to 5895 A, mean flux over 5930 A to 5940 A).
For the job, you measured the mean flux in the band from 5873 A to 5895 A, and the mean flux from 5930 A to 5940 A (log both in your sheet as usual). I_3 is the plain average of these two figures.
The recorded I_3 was 32.0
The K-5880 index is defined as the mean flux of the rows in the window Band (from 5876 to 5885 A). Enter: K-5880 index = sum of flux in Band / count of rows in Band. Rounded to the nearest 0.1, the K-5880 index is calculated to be 32.7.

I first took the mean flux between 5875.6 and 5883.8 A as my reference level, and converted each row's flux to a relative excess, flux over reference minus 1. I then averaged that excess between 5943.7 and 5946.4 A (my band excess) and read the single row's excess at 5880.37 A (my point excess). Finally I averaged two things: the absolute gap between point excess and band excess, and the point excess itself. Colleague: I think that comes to 0.028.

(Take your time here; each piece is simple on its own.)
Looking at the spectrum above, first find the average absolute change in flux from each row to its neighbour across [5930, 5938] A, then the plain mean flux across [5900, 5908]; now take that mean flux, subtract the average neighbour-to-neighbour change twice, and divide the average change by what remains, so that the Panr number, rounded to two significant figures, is 0.16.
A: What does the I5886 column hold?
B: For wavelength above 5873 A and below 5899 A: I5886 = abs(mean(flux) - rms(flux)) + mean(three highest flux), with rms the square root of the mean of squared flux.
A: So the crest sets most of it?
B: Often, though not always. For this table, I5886 36.0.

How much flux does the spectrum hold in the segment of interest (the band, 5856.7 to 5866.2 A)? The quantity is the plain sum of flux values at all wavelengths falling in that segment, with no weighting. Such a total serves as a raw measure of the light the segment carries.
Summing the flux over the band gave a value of 225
